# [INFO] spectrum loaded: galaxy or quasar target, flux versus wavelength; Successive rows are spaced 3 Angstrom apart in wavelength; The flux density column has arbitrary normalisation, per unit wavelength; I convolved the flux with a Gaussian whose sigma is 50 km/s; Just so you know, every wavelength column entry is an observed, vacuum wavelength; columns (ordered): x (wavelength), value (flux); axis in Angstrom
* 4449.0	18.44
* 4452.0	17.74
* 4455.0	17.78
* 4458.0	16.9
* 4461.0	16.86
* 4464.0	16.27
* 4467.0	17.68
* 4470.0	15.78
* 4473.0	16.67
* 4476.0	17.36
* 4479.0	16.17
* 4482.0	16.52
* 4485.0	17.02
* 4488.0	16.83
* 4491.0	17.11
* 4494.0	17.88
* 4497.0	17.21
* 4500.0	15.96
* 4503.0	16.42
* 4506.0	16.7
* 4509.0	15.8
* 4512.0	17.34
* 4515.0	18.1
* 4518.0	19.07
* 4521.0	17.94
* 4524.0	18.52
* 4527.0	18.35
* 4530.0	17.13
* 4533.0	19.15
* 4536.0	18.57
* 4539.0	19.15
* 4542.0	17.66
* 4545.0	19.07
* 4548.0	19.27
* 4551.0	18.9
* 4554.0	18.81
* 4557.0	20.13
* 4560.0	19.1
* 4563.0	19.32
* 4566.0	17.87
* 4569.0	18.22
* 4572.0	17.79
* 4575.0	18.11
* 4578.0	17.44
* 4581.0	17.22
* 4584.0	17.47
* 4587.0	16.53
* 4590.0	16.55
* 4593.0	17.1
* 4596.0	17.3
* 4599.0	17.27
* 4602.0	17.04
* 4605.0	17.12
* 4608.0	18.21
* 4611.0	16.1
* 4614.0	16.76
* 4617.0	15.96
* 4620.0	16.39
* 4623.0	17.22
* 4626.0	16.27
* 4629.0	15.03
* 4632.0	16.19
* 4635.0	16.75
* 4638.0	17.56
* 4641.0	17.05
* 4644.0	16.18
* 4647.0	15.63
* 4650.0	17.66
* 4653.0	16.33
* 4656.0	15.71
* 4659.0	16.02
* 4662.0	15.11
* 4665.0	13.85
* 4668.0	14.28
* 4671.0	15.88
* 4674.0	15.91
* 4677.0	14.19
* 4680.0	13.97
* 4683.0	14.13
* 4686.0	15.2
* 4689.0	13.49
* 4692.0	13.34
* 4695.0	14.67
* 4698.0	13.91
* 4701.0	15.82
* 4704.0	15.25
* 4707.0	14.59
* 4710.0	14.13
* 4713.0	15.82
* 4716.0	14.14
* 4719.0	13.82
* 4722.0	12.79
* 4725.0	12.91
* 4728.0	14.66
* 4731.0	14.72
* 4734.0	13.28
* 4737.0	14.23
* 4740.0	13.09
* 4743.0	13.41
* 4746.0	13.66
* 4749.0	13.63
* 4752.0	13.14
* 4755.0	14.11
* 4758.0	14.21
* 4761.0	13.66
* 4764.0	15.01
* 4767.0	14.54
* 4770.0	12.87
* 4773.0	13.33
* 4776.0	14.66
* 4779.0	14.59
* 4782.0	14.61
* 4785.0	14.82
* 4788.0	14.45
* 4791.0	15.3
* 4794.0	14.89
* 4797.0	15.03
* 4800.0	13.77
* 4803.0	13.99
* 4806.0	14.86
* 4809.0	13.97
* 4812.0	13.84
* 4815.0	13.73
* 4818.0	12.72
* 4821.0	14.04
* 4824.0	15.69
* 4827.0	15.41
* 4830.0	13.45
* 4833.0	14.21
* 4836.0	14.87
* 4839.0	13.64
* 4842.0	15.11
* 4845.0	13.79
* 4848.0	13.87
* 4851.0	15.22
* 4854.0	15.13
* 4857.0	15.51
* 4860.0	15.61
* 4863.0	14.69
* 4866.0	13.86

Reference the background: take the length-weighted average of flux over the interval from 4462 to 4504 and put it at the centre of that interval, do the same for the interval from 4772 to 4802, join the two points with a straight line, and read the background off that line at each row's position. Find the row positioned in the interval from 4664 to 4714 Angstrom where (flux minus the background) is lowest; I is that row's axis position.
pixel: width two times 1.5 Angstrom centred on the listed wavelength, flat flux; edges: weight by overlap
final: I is 4692.0 Angstrom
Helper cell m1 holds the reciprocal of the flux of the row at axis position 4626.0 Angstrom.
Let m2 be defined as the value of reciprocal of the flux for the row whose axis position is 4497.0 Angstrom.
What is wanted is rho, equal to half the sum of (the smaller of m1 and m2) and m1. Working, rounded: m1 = 0.061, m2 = 0.058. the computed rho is 0.0598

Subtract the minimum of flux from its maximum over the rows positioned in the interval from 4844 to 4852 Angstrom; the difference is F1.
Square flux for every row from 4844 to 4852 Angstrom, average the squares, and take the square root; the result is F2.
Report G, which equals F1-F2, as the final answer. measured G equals -12.9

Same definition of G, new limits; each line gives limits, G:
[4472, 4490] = -15.6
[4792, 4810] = -13.2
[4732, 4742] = -12.4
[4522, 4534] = -16.3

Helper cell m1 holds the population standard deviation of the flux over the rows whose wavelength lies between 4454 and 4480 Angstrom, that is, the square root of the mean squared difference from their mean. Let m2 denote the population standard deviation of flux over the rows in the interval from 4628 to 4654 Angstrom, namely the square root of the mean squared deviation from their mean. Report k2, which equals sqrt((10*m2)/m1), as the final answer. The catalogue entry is 3.54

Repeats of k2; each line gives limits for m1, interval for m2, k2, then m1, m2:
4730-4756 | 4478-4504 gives 3.27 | 0.52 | 0.56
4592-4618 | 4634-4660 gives 3.35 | 0.63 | 0.71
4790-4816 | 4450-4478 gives 3.33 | 0.59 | 0.66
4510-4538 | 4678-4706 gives 3.51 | 0.66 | 0.81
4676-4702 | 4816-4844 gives 3.52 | 0.76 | 0.93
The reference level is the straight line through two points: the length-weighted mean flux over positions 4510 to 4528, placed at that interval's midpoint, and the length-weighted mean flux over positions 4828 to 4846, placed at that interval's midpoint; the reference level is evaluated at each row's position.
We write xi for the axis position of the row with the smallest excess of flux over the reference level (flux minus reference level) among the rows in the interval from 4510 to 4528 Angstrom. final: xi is 4512.0 Angstrom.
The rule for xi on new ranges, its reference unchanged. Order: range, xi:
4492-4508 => 4500.0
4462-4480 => 4470.0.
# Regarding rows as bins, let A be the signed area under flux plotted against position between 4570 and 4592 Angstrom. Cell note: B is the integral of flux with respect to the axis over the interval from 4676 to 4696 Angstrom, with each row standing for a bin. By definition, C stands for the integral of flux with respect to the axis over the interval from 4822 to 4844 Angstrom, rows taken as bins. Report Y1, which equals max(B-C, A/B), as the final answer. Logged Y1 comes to 1.35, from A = 381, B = 283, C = 321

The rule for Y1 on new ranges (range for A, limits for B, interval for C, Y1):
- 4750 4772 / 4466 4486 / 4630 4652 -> 0.92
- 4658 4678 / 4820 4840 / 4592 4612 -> 1.04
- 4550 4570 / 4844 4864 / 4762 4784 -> 1.27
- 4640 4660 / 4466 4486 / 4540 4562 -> 0.98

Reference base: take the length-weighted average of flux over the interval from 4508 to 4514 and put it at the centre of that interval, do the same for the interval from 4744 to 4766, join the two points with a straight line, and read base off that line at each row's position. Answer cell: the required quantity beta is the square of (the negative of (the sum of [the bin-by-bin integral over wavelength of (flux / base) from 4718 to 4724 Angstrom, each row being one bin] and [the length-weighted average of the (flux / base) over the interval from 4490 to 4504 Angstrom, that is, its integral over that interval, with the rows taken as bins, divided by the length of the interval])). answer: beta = 43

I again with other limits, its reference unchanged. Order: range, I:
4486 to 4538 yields 4509.0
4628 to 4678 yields 4665.0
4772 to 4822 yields 4818.0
